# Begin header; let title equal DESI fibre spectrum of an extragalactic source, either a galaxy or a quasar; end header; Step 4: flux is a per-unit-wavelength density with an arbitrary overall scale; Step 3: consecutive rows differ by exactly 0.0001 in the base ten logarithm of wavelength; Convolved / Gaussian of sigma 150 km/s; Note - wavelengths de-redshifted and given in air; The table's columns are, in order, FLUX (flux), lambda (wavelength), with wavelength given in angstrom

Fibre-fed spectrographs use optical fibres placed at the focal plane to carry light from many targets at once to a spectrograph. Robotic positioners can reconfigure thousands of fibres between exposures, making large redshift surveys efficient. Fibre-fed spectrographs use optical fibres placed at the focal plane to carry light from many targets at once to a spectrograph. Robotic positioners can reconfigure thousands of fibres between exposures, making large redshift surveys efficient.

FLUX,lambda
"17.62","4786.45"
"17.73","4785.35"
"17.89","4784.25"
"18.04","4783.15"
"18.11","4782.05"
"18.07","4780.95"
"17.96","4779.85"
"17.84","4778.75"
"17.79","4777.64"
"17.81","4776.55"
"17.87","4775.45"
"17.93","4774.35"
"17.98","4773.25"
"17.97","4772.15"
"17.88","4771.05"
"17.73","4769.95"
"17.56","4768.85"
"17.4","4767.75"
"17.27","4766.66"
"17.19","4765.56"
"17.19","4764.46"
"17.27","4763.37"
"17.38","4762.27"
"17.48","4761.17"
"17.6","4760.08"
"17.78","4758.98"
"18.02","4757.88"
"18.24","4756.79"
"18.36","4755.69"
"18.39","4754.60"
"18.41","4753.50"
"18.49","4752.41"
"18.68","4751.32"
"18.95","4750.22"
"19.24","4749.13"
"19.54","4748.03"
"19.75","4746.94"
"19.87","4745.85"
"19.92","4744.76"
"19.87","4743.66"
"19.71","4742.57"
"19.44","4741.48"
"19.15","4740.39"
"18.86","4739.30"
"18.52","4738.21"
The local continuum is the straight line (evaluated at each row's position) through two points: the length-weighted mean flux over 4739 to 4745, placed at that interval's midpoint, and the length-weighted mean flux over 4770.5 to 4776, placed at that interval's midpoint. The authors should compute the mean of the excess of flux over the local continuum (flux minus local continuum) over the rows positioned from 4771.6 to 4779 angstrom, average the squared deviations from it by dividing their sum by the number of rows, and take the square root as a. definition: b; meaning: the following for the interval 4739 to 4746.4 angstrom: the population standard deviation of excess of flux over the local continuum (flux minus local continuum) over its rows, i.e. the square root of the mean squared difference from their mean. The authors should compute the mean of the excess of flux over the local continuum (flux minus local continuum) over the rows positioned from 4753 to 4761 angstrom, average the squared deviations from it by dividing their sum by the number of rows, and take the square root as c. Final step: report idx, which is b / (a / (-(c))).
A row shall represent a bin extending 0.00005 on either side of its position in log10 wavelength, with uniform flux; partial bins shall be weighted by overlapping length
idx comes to -1.66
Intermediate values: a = 0.06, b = 0.49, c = 0.196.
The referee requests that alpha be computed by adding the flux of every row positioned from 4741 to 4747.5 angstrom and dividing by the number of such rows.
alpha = 19.8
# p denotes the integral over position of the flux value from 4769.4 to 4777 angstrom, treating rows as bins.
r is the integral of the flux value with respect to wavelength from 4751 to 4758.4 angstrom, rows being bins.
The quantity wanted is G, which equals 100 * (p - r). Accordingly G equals -25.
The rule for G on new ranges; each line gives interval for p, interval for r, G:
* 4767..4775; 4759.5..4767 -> 1209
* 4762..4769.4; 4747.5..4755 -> -1282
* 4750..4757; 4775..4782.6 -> -685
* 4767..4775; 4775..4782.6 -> 585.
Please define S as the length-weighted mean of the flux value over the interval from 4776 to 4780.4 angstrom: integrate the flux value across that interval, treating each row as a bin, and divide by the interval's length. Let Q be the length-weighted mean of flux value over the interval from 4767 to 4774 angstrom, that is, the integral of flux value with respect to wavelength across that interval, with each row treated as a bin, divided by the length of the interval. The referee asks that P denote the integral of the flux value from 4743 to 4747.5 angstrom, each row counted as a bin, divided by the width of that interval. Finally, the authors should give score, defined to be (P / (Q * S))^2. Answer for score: 0.0039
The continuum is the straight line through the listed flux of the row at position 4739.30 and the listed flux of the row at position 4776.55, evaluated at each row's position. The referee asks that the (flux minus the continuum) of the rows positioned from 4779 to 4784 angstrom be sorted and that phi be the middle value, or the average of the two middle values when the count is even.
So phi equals 0.4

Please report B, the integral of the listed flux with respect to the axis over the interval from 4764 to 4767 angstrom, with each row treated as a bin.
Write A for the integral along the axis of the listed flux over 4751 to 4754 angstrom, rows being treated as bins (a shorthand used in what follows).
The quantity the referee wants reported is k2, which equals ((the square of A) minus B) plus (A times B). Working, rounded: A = 55.7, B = 52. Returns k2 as 5924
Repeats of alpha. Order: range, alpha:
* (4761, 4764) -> 17.4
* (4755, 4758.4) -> 18.2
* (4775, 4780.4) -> 17.9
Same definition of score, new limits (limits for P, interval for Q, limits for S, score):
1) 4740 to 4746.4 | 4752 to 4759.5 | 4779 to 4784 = 0.0036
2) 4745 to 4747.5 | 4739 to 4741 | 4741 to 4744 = 0.0028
